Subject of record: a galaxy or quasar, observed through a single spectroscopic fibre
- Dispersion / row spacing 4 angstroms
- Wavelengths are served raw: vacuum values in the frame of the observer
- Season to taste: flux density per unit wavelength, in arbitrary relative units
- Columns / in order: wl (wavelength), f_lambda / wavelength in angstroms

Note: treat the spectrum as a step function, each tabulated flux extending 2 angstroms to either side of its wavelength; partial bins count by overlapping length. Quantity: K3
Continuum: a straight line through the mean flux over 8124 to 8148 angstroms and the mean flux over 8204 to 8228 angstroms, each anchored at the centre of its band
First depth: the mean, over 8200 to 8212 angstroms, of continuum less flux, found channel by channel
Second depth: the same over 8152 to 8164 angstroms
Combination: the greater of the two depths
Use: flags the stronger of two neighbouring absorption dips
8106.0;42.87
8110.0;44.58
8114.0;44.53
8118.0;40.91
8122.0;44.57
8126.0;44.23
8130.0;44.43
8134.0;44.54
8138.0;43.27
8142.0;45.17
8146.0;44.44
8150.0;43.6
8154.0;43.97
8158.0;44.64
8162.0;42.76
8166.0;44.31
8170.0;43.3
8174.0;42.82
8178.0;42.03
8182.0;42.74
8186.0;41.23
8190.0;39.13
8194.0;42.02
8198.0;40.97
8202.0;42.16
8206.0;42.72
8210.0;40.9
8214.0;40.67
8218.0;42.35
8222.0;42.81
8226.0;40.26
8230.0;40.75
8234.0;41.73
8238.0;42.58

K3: 0.03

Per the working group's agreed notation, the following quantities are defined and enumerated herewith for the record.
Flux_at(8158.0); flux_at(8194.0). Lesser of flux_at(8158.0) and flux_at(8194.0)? 42.0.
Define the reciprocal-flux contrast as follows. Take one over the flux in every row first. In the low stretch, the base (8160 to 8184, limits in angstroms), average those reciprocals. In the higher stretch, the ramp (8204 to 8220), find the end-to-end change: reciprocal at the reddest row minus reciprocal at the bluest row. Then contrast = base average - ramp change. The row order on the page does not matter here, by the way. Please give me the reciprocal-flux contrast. 0.0231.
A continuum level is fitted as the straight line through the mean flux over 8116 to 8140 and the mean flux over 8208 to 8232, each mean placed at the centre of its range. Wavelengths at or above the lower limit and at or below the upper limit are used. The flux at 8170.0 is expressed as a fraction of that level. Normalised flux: 1.02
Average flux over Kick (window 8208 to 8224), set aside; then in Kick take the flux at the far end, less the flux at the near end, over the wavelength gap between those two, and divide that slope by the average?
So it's 0.0038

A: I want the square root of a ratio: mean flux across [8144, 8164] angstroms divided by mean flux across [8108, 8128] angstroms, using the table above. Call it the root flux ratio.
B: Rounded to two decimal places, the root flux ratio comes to 1.00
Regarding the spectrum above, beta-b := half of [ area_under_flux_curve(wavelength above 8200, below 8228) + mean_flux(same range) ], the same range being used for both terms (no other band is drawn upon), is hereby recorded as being 605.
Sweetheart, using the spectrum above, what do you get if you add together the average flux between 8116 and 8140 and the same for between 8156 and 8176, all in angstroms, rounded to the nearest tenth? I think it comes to 87.2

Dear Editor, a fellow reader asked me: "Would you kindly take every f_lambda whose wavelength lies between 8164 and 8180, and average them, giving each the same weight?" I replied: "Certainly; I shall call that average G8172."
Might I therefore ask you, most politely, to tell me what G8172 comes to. 43.1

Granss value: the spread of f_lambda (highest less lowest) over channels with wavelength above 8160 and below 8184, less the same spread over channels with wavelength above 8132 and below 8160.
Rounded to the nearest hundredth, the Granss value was 0.38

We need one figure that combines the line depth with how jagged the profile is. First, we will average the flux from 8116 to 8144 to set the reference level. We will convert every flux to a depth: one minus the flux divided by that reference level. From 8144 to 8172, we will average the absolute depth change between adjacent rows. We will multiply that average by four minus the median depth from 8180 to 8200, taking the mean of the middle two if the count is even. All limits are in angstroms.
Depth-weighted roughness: 0.095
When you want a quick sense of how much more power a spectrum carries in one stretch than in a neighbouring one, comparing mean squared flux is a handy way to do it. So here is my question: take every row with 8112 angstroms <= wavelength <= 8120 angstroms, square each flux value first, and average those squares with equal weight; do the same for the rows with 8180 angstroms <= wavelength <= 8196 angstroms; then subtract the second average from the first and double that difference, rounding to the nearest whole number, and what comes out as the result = 245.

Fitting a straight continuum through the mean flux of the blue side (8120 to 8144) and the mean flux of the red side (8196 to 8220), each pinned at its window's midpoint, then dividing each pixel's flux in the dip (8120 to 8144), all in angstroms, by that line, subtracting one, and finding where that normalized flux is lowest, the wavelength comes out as 8138.0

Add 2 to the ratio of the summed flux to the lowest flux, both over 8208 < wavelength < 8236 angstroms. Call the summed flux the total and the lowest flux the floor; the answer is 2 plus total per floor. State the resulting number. 9.19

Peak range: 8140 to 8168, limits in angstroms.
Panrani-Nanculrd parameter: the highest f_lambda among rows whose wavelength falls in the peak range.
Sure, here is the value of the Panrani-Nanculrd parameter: 45.17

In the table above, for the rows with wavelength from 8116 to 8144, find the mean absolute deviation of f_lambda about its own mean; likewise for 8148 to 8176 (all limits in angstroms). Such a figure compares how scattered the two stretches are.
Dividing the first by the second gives 1.8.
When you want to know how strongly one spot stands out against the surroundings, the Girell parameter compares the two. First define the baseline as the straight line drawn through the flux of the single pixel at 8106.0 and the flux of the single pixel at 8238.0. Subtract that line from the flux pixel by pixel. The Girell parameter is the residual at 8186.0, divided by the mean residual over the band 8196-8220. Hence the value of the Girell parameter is 1.4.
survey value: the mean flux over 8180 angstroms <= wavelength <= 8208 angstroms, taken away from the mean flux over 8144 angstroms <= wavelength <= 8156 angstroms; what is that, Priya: 2.4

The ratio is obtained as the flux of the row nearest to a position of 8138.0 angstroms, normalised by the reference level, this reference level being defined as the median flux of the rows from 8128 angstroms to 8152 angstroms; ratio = 0.97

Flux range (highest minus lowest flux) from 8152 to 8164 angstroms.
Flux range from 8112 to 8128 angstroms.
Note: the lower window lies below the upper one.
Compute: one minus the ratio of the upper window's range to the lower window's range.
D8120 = 0.49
